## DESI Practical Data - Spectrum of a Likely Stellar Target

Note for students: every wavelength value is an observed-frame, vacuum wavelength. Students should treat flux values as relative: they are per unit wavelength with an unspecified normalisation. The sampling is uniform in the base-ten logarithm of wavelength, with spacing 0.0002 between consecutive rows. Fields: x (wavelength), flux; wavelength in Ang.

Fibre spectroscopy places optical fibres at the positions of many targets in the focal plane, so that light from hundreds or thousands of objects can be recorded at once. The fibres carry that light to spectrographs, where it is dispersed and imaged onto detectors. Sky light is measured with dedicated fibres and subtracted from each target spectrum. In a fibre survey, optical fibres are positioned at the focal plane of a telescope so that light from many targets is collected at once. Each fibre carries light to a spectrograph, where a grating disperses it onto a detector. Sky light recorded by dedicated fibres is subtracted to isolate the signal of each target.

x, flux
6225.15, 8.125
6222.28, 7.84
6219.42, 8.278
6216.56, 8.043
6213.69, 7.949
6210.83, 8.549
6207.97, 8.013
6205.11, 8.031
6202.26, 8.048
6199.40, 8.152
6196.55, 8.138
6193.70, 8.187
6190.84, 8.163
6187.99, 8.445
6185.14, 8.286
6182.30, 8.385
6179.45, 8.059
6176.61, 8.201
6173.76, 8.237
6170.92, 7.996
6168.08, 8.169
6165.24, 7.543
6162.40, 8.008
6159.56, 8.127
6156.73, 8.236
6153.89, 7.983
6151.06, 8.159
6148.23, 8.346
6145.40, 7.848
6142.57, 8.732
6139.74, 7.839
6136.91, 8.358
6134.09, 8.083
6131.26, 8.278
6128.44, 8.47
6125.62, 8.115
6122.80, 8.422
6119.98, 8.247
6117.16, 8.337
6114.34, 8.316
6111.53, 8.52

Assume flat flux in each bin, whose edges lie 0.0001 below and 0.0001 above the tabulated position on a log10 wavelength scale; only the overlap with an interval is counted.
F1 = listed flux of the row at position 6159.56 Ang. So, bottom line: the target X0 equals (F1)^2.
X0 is 66.0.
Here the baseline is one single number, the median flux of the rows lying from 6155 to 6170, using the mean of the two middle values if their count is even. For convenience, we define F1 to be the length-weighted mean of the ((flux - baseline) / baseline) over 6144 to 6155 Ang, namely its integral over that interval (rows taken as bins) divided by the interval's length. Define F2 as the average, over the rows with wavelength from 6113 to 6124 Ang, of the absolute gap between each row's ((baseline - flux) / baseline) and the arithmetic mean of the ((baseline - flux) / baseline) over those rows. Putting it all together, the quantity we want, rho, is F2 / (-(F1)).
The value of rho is 1.2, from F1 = -0.005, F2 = 0.0060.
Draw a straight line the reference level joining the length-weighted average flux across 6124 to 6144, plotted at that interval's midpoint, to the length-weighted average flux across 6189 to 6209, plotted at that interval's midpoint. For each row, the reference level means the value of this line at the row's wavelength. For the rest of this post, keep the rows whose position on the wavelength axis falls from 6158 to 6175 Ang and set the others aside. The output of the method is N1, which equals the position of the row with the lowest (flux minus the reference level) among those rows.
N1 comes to 6165.24 Ang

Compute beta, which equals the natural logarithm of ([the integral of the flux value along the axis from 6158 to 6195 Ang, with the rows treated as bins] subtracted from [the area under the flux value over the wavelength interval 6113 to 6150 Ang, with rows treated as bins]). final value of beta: 1.49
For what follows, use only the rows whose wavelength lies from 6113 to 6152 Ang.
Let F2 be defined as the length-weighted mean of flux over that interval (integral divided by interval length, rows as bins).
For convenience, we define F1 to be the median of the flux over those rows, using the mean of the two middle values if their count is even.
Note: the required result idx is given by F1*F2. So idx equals 68.5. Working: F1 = 8.30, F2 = 8.25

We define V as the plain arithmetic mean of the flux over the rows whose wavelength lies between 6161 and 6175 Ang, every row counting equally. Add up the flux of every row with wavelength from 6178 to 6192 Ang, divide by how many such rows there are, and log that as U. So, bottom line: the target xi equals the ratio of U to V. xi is 1.03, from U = 8.27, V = 7.99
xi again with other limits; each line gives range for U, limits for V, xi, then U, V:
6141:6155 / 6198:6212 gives 1.01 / 8.21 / 8.16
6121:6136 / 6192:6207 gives 1.02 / 8.27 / 8.11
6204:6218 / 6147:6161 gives 0.99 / 8.12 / 8.17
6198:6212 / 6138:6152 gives 1.00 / 8.16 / 8.18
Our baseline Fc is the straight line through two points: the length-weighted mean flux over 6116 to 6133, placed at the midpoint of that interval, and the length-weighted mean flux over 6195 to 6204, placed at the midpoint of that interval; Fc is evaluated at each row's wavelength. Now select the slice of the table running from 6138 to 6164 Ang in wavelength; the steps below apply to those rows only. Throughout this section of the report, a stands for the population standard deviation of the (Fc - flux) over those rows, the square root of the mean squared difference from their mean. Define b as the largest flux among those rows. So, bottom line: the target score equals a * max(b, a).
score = 2.3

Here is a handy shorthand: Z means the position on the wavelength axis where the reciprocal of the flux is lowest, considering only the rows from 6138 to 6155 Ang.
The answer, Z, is 6142.57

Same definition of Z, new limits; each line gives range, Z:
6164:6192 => 6187.99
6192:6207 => 6193.70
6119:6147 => 6142.57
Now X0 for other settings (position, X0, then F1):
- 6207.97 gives 64.2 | 8.013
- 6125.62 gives 65.9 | 8.115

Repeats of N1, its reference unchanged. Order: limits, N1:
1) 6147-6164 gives 6153.89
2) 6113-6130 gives 6125.62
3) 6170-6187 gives 6170.92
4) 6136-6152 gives 6139.74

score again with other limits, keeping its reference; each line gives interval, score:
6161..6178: 2.0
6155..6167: 2.1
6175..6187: 1.0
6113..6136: 1.0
